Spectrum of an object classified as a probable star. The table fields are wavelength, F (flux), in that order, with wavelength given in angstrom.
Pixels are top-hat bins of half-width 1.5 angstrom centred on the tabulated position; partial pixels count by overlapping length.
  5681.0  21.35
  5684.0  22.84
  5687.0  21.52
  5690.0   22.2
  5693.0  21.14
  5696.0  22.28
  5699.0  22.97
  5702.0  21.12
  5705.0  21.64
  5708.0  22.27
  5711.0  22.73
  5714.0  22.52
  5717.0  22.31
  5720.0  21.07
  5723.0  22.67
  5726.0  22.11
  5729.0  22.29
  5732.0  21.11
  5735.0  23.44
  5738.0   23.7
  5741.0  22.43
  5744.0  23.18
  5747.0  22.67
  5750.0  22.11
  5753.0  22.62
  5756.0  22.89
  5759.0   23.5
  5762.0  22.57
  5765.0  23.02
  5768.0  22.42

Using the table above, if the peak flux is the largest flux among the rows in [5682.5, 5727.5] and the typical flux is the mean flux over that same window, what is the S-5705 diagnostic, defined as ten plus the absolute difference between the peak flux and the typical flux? 10.9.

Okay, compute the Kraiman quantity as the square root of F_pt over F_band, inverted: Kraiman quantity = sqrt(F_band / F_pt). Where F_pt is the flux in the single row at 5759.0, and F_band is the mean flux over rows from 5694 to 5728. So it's 0.971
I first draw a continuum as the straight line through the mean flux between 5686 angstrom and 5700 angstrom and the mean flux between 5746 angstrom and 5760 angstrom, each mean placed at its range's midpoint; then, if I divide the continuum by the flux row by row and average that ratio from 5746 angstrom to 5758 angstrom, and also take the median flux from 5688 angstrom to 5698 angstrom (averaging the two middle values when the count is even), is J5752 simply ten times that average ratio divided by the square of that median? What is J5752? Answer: 0.0204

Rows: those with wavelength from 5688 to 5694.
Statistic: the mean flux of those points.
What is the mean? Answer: 21.7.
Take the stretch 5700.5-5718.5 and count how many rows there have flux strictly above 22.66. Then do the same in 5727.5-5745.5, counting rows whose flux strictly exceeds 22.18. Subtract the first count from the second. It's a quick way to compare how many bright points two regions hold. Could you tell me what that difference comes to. 4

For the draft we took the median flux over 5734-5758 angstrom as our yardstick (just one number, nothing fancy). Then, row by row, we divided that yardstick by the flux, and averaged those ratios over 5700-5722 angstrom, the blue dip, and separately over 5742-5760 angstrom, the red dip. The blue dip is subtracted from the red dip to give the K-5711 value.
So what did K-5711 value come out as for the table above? -0.04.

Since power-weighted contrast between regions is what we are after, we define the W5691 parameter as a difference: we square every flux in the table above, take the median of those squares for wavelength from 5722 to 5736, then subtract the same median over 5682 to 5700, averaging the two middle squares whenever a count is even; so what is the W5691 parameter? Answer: 2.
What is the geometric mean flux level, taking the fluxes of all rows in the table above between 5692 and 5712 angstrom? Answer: 22.0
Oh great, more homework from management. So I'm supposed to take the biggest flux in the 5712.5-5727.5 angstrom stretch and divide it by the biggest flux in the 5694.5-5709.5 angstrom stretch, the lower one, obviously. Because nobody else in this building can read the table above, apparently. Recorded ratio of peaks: 0.99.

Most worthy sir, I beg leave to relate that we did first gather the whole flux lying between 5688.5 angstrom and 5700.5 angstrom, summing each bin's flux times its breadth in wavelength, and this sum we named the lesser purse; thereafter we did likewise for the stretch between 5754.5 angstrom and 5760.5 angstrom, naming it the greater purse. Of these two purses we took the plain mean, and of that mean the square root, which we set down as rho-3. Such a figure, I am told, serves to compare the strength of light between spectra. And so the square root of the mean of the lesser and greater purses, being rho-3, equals 14.2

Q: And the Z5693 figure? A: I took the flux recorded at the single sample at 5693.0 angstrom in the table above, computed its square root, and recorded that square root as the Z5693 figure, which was 4.598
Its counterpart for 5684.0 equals 4.779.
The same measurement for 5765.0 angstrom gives 4.798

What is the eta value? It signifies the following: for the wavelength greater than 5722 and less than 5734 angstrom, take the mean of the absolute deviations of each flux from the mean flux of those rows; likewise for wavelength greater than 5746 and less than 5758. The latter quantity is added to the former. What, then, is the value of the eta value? 0.7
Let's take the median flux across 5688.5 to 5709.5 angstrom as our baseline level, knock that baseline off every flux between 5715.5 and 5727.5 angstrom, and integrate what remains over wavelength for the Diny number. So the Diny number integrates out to -1.9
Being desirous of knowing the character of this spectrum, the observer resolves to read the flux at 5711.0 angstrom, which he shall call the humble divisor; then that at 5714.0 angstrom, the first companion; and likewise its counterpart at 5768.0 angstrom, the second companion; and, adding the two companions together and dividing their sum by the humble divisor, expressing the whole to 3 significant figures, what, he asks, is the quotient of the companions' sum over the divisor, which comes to 1.98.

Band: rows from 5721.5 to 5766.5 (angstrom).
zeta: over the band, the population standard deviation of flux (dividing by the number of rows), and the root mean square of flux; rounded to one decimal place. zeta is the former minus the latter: -22.1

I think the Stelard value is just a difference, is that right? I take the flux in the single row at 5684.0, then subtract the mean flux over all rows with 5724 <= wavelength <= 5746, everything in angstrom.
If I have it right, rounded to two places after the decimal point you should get 0.23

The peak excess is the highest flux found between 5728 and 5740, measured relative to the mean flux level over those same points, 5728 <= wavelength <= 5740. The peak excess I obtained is 1.1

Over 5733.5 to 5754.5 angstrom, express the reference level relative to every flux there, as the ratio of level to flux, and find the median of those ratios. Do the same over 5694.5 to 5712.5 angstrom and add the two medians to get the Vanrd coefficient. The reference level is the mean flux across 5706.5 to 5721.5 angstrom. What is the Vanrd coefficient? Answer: 1.97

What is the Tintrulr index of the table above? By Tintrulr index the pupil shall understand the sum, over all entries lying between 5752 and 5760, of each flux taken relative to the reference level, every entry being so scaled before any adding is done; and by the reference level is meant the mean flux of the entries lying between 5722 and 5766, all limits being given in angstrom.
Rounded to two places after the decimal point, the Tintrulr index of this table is 3.04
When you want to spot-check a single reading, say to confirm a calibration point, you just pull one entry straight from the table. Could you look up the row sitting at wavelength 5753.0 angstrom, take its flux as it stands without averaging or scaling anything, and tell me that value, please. 22.62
